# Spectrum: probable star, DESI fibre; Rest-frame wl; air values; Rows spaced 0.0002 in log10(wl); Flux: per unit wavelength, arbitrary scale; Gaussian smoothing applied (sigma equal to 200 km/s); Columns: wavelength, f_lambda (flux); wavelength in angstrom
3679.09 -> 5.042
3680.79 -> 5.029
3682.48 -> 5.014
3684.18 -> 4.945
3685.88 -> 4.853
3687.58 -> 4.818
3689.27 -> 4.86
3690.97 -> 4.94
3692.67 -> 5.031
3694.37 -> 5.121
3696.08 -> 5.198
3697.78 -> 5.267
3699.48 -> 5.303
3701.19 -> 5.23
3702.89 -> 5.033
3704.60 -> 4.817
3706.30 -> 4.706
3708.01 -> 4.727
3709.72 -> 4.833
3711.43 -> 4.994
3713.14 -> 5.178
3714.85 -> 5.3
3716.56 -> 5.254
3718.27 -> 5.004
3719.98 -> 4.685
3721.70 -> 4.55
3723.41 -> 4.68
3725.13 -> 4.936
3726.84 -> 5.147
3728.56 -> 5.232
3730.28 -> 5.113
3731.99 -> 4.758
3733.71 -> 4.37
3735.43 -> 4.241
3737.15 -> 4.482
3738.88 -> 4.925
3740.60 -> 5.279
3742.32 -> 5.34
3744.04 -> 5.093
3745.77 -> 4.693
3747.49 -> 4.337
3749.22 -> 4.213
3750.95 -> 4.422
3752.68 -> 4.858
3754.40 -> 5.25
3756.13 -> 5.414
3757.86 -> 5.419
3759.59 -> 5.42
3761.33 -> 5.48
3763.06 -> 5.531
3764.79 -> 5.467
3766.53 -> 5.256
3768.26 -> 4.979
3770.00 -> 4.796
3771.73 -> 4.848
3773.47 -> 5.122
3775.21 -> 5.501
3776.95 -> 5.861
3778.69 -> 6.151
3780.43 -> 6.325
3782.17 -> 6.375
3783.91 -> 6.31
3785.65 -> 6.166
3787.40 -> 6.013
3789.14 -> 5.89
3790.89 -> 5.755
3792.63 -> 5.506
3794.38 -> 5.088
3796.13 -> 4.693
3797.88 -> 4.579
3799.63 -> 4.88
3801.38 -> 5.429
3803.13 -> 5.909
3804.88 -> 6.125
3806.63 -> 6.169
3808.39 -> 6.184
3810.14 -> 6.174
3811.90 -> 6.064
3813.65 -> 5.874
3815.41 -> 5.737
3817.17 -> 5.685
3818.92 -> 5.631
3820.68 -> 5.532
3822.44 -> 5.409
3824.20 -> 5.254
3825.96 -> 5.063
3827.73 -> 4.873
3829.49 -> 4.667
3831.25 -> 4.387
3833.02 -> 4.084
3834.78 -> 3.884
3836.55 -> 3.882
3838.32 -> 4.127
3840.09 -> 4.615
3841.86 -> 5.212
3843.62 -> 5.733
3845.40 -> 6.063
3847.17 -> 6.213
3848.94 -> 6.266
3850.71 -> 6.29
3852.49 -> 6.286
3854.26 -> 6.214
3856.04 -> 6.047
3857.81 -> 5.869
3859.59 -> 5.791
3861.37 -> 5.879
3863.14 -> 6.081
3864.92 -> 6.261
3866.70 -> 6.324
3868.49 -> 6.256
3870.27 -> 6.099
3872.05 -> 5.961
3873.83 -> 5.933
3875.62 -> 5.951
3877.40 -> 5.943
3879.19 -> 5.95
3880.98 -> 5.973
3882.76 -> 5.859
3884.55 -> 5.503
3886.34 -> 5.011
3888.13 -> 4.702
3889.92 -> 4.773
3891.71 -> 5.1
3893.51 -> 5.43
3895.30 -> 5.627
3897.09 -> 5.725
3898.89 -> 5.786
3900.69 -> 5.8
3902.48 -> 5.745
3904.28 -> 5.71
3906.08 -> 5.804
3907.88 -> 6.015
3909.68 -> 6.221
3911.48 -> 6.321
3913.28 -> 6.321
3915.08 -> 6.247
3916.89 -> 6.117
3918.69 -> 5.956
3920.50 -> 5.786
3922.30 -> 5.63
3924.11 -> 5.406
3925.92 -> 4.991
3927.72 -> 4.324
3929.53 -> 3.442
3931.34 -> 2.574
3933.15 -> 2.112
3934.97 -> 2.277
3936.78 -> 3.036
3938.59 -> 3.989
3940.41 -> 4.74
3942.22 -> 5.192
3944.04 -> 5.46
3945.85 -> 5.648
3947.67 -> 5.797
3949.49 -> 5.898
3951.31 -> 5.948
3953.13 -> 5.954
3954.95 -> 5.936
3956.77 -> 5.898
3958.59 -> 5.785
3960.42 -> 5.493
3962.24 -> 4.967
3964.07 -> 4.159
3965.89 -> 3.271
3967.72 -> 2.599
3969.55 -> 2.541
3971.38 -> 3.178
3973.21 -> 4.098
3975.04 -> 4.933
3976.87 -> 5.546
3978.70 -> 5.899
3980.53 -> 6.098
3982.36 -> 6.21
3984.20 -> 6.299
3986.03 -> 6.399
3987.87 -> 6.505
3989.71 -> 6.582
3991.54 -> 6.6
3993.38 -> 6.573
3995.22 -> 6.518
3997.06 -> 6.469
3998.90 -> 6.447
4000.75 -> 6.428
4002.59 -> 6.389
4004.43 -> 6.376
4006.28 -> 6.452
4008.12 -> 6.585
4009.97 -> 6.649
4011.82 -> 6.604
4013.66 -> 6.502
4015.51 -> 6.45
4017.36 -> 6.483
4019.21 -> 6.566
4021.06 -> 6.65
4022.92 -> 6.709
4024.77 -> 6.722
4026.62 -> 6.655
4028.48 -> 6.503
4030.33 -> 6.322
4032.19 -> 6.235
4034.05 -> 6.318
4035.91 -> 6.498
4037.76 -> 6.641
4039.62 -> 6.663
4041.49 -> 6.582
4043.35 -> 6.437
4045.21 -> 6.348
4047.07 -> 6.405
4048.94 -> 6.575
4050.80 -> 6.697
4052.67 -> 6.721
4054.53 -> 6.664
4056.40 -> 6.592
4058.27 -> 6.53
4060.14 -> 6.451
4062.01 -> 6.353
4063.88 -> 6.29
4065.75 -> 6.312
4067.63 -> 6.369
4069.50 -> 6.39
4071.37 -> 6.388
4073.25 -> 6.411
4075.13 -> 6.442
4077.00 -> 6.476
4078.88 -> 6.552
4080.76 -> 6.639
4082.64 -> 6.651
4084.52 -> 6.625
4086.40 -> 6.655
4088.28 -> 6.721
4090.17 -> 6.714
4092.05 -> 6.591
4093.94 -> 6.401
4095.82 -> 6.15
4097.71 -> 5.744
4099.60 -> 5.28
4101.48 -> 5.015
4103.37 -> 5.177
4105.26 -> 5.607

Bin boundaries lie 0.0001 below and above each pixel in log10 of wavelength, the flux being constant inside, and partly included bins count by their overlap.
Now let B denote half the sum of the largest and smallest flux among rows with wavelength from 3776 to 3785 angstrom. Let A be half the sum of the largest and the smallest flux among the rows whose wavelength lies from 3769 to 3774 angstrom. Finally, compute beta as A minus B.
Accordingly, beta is -1.2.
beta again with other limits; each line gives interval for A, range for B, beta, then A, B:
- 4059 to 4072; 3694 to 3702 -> 1.2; 6.4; 5.2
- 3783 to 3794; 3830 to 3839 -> 1.8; 5.9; 4.1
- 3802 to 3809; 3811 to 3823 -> 0.3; 6.0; 5.7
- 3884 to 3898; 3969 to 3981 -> 0.9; 5.2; 4.3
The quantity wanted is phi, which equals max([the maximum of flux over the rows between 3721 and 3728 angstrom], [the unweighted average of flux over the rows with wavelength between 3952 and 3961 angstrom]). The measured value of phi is 5.81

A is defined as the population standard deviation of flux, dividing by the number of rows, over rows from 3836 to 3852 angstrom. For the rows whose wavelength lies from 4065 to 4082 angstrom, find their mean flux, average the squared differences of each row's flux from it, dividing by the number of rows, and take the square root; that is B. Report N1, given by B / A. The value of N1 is 0.11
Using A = 0.90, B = 0.09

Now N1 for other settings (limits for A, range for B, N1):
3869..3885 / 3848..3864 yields 1.20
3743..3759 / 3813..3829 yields 0.71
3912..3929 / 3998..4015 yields 0.15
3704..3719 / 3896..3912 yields 1.01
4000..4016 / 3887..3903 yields 4.48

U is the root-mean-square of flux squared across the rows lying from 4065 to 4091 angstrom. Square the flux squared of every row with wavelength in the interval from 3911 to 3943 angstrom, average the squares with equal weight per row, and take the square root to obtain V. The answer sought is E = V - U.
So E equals -15.6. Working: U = 42.6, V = 27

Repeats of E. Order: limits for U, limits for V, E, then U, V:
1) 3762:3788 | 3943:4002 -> 0.8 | 32.8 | 34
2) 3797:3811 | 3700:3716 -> -8.4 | 33.3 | 25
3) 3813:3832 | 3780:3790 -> 9.8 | 28.5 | 38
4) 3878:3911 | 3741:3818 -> -1.0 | 31.8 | 31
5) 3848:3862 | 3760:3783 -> -5.9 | 37.1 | 31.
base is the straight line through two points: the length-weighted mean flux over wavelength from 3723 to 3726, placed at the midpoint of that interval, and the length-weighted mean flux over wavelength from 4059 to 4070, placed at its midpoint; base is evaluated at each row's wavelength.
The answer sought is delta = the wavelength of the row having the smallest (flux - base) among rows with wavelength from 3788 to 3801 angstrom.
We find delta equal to 3797.88 angstrom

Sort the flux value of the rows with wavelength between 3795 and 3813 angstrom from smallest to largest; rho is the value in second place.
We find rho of 4.693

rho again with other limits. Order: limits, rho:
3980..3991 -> 6.21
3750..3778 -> 4.796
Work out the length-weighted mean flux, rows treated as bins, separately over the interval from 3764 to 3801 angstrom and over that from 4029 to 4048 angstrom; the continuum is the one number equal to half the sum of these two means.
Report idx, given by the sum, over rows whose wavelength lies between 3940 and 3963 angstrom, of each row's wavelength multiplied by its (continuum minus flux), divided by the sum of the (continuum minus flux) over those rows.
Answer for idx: 3949.4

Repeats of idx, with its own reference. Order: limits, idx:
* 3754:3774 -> 3765.3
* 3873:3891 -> 3887.3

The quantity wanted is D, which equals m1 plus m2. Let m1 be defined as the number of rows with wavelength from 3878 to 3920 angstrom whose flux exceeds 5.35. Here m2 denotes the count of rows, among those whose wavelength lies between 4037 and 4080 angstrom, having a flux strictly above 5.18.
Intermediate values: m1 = 19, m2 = 23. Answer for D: 42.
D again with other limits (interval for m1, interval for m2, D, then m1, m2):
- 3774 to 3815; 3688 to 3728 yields 25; 19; 6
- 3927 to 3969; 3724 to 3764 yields 19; 10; 9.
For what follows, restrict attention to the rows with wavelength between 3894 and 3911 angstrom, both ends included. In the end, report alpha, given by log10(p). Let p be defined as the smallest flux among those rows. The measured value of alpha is 0.75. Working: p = 5.627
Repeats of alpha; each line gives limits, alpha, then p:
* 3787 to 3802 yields 0.66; 4.579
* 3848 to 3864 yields 0.76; 5.791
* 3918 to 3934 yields 0.32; 2.112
